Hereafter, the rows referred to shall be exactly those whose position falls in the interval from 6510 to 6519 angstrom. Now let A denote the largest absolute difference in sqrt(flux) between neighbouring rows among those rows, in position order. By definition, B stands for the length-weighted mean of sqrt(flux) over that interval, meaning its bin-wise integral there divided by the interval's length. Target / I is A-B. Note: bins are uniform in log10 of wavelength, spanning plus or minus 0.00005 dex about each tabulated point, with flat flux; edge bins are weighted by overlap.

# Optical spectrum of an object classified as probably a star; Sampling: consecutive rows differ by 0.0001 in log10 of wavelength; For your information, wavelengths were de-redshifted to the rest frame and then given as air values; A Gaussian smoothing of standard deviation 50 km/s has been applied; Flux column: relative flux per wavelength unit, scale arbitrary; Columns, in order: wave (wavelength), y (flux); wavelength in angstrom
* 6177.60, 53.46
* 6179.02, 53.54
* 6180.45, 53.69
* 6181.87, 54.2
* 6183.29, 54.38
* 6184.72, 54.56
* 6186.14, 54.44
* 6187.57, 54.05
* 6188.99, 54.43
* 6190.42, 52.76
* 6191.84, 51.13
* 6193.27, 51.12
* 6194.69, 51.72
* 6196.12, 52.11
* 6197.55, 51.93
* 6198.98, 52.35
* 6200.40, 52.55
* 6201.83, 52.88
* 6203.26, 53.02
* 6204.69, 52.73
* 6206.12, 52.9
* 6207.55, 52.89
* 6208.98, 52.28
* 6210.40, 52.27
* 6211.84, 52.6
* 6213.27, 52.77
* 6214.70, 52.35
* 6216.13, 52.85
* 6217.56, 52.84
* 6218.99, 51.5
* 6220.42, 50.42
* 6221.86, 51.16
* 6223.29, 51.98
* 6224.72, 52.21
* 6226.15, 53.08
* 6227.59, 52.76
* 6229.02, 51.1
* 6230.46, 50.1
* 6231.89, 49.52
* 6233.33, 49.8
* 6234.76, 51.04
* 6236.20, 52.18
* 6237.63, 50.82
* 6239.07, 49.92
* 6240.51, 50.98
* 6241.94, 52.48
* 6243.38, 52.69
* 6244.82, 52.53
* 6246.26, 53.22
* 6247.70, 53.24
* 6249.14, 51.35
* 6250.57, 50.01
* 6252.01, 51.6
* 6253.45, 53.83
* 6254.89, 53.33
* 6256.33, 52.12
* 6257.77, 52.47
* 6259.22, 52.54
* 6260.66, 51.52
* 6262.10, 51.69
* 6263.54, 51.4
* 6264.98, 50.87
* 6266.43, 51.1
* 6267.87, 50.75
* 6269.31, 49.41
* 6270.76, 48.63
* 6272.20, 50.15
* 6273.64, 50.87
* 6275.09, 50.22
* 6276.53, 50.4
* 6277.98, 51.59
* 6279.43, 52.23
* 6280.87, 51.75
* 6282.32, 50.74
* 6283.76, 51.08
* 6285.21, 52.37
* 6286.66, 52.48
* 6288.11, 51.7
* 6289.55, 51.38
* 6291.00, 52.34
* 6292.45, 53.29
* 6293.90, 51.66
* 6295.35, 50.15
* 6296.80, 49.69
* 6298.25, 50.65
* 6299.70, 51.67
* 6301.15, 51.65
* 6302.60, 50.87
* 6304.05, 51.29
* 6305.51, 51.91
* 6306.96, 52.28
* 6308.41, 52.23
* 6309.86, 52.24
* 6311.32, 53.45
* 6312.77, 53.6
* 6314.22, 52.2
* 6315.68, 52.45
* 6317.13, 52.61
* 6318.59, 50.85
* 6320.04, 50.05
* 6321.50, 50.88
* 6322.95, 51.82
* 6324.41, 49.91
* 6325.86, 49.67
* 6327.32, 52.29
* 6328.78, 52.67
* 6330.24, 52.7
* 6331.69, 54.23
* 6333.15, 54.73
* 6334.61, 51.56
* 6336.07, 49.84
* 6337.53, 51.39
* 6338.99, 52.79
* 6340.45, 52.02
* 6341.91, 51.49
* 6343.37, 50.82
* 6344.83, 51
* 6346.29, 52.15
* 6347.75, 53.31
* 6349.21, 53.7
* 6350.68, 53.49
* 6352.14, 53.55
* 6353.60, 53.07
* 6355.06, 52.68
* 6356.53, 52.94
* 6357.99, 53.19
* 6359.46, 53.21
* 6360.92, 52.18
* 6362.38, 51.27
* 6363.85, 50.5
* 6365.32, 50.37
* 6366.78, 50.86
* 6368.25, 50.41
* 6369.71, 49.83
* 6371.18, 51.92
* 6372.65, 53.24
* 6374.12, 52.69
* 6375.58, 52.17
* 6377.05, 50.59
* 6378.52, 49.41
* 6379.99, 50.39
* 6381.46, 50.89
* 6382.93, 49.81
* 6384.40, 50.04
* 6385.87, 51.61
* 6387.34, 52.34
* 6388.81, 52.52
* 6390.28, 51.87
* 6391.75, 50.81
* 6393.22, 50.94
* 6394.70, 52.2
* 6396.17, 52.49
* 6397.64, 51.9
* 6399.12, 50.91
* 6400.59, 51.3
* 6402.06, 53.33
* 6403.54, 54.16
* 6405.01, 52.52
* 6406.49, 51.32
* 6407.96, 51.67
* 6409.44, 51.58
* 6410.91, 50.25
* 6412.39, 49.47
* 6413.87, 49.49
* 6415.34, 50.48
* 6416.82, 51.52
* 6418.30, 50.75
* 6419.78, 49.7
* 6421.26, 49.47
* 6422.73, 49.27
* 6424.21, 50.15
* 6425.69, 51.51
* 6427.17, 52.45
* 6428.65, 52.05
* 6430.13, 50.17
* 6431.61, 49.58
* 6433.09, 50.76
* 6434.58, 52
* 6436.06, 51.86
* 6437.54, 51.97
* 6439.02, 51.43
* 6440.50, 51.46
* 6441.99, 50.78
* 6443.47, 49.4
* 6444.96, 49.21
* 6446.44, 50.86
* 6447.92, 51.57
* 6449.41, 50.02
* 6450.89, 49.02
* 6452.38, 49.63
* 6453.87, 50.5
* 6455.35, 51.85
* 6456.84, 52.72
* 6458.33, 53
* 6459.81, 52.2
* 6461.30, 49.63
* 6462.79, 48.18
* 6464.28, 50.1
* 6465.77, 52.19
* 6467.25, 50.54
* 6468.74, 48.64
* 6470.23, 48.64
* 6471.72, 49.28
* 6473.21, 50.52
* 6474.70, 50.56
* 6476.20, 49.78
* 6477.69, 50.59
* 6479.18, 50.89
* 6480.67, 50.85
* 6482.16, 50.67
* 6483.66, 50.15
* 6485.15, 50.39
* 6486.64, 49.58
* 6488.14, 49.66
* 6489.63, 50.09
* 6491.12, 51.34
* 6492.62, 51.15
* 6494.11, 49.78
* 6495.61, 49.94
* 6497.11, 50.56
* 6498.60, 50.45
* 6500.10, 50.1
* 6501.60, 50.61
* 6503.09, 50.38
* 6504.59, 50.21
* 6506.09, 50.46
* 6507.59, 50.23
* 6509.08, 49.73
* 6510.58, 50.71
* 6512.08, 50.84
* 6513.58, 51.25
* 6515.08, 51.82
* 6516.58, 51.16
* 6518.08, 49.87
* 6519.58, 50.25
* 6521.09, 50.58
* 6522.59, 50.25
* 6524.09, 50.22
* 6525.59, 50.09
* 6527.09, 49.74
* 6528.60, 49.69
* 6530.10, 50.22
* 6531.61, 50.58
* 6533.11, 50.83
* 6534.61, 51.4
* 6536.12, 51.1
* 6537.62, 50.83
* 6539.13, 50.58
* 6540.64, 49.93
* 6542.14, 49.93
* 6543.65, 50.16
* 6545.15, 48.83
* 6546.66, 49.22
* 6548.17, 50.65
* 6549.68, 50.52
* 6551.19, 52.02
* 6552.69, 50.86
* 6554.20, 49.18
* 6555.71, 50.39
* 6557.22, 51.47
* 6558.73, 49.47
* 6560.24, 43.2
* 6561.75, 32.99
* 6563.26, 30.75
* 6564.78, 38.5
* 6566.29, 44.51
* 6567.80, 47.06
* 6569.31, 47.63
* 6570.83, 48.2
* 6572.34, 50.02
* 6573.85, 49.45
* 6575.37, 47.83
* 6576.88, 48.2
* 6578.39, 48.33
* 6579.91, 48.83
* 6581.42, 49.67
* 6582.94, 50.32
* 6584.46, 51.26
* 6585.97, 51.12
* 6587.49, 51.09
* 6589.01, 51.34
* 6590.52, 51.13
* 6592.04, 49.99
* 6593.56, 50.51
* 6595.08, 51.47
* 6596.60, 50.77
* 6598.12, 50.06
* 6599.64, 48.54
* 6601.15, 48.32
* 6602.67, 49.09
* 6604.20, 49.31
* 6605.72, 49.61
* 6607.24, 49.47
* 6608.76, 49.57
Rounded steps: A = 0.091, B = 7.14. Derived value -7.05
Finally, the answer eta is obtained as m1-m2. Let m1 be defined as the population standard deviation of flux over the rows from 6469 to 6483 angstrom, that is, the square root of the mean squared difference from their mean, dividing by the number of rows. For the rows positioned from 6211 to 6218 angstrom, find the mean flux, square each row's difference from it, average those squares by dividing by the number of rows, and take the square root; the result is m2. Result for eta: 0.6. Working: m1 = 0.7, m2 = 0.19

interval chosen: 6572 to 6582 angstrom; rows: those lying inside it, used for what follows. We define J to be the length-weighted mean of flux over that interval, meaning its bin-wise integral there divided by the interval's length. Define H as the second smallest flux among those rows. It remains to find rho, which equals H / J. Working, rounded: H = 48.2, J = 48.9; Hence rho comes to 0.986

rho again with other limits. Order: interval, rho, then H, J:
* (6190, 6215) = 0.977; 51.13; 52.3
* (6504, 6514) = 0.995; 50.21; 50.5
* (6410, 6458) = 0.971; 49.21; 50.7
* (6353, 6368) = 0.972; 50.5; 52.0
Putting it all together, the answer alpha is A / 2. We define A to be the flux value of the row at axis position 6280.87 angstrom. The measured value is 25.9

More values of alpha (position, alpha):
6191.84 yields 25.6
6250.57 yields 25.0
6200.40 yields 26.3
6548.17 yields 25.3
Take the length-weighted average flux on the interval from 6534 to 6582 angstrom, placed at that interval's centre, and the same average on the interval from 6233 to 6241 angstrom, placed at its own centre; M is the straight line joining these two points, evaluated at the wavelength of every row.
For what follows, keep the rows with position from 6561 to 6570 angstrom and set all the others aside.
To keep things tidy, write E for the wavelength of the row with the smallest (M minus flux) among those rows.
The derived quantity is 6569.31 angstrom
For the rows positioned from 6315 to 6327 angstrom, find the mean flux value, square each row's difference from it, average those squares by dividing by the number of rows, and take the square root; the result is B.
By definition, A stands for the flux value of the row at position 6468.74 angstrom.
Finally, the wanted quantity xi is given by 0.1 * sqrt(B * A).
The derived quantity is 0.72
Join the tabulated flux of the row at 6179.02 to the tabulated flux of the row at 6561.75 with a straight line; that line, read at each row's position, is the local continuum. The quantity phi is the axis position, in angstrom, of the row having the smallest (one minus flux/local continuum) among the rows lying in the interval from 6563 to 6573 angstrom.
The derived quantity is 6572.34 angstrom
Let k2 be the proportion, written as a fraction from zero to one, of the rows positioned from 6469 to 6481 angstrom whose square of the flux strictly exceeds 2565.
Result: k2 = 0.25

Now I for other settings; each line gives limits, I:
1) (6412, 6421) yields -7.01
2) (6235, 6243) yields -7.06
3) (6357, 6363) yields -7.18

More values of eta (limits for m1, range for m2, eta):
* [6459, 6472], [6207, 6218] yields 1.1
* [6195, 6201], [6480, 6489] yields -0.2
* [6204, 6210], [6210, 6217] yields 0.0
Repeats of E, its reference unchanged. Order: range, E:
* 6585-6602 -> 6595.08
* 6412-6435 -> 6427.17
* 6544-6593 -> 6551.19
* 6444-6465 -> 6458.33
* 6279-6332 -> 6331.69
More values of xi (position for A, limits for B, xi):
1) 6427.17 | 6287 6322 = 0.73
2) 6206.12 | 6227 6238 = 0.75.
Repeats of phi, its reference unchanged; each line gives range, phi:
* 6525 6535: 6534.61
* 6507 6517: 6515.08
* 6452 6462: 6458.33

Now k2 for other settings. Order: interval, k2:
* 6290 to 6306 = 0.82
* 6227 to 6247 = 0.71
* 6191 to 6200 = 1.00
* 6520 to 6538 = 0.33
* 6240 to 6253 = 0.89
